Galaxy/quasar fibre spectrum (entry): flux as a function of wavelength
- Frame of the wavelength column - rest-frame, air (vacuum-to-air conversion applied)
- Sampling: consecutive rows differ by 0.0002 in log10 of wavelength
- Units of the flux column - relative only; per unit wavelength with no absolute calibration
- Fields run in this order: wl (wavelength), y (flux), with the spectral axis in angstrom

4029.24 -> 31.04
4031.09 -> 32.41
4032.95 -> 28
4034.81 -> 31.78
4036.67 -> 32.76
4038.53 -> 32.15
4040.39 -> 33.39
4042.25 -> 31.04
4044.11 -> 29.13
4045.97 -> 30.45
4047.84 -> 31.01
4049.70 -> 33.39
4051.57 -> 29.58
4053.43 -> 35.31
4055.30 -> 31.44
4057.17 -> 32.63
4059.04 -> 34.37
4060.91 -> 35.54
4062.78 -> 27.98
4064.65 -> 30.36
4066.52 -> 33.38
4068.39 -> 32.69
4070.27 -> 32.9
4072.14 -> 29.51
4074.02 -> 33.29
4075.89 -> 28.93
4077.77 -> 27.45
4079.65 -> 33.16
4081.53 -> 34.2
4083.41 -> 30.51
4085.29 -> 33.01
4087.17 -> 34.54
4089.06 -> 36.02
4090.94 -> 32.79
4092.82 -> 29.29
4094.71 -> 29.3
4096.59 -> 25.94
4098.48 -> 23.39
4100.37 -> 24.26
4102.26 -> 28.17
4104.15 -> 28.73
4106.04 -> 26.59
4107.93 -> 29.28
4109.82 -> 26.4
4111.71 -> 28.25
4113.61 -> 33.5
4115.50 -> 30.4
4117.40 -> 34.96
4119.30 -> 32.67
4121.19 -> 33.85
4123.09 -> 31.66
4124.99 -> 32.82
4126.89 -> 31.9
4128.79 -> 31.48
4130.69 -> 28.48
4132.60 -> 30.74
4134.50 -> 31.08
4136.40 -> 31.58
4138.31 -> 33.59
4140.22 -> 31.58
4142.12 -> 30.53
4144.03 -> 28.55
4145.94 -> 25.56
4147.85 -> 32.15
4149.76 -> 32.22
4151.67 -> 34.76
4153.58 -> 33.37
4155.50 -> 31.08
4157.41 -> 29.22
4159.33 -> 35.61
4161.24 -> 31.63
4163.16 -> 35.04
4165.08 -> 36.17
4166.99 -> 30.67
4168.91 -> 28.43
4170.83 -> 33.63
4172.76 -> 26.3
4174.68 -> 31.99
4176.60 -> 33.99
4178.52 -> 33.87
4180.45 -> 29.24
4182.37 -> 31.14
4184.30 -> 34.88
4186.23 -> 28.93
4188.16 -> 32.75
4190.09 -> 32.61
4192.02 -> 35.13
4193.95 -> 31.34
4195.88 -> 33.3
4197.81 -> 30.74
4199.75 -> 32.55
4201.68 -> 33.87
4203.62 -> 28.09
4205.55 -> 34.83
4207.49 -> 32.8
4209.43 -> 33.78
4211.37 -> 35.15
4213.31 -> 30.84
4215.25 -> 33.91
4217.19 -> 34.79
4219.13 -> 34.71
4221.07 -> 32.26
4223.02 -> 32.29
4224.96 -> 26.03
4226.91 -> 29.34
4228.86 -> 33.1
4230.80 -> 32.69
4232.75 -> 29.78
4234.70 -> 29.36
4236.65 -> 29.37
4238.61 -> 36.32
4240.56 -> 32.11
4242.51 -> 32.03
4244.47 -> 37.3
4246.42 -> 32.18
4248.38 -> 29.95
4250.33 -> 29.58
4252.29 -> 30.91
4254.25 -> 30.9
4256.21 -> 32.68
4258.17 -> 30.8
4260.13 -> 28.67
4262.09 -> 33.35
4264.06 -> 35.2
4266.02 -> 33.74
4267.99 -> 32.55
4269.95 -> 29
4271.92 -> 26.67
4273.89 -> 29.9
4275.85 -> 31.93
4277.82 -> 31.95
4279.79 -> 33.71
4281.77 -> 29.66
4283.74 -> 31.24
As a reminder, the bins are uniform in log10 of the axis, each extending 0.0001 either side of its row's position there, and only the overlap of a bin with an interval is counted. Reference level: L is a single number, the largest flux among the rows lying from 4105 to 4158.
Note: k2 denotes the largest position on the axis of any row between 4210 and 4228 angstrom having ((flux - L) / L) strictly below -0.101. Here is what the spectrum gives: 4226.91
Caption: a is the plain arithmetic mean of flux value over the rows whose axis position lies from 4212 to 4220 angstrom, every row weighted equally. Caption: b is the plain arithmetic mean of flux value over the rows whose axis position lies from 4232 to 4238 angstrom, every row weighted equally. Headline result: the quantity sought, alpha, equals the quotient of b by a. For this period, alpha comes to 0.88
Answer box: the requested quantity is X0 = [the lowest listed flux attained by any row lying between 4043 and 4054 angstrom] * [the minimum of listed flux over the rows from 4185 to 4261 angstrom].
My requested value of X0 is 758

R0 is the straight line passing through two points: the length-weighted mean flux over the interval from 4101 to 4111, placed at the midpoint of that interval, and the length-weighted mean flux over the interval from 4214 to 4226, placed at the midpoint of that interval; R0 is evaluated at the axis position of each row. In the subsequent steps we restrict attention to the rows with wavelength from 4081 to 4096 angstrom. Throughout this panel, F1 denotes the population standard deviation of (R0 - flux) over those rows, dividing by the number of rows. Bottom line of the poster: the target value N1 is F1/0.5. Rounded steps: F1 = 2.4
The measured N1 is 4.9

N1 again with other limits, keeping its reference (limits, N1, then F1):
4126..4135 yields 2.5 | 1.2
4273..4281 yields 2.5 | 1.3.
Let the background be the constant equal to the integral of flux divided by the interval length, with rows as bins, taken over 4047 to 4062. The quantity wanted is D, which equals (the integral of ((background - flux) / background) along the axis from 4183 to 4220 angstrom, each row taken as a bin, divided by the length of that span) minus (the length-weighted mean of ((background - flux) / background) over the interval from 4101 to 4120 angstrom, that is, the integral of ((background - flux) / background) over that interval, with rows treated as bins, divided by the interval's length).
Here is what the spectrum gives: -0.09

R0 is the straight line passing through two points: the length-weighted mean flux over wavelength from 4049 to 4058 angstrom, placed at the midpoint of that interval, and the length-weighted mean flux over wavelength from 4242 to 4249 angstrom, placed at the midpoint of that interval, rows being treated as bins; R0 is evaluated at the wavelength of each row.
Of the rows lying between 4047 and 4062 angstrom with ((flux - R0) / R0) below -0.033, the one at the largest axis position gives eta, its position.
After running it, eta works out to 4051.57 angstrom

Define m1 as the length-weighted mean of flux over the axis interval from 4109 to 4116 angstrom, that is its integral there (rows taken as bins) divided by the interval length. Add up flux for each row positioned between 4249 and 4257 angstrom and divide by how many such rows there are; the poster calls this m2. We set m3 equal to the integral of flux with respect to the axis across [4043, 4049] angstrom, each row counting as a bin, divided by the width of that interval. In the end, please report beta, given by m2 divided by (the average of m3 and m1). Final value 1.03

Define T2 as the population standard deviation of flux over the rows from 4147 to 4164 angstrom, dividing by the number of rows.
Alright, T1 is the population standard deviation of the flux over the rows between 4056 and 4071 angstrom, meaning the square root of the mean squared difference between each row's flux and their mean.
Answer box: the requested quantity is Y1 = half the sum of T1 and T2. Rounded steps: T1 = 2.2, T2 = 2.0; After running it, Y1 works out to 2.1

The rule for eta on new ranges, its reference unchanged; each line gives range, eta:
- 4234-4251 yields 4250.33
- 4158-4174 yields 4172.76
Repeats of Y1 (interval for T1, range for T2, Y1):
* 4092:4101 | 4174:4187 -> 2.3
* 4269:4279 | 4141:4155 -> 2.4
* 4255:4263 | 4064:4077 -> 1.8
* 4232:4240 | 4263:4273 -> 3.0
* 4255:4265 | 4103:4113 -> 1.7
